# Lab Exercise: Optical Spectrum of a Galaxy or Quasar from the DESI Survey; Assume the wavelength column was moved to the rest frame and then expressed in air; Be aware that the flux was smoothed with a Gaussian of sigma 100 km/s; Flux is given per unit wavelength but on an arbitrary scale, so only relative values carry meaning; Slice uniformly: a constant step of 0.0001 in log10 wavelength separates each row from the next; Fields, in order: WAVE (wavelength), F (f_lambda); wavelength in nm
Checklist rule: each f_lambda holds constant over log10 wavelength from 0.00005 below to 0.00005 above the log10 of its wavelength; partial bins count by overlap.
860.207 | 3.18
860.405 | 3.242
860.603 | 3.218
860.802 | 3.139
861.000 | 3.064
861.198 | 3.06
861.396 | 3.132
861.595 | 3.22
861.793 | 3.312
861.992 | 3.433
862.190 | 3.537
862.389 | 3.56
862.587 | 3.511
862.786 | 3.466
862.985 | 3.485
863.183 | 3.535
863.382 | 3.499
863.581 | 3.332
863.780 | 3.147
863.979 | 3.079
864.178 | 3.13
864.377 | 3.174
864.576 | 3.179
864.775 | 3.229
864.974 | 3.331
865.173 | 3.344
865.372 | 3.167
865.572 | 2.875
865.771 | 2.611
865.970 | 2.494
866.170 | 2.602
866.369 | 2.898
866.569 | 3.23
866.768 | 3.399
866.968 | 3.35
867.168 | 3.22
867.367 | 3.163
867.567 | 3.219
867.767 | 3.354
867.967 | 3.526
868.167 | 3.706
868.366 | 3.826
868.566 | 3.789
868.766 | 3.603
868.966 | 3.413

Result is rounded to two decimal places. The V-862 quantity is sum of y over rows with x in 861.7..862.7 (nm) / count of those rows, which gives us 3.47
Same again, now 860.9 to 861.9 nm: 3.16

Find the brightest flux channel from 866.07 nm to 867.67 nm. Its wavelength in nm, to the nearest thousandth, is 866.768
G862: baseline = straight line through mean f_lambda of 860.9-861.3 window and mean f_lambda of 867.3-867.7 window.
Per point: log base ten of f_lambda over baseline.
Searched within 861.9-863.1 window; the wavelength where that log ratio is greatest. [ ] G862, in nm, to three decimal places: 862.389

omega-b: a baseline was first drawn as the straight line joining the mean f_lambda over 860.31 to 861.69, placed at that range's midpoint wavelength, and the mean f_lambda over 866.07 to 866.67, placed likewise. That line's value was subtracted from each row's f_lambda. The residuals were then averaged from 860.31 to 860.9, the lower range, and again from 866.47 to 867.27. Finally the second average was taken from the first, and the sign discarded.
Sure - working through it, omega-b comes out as 0.4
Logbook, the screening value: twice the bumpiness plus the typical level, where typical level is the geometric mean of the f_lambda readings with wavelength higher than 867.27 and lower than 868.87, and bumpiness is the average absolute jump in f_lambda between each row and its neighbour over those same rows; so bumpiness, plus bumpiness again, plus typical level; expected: 3.77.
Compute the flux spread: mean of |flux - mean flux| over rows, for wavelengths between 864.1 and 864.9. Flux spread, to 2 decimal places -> 0.03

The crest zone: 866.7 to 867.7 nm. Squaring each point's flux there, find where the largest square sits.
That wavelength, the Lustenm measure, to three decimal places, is 866.768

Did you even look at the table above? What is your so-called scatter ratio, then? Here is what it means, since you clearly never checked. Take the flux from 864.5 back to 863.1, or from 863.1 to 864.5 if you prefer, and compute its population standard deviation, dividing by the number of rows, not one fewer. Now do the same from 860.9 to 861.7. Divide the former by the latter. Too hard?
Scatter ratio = 2.6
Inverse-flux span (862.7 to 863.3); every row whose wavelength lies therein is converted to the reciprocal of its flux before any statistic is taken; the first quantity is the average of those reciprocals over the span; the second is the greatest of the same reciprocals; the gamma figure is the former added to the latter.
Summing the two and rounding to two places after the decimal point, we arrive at 0.57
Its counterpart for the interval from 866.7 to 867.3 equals 0.61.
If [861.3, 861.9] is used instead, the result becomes 0.63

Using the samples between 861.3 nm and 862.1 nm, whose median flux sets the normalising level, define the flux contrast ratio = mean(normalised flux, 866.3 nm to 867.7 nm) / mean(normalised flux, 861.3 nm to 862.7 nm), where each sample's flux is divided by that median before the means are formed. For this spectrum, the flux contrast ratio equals 0.95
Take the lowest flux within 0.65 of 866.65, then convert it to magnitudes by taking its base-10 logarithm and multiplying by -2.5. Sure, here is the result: -1.04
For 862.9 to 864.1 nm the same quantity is -1.22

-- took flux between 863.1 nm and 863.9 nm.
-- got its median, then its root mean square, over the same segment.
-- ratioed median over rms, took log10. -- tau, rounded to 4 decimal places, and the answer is 0.0043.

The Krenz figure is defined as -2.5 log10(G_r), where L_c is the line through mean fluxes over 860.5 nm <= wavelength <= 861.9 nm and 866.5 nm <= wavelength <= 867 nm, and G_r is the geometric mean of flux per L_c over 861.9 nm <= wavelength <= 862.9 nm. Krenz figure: -0.10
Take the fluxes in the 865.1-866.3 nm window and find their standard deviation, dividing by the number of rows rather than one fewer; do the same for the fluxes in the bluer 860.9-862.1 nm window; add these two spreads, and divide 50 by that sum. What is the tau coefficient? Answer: 111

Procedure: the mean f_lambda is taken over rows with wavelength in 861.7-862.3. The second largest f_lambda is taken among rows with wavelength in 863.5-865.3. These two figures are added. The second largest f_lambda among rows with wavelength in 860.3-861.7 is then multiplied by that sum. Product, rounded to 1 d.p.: 21.8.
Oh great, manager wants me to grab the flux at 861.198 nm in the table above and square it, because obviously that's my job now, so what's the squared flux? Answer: 9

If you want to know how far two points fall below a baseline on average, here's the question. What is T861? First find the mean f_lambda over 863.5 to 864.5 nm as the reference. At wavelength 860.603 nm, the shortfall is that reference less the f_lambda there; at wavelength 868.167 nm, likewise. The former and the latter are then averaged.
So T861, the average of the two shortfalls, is -0.3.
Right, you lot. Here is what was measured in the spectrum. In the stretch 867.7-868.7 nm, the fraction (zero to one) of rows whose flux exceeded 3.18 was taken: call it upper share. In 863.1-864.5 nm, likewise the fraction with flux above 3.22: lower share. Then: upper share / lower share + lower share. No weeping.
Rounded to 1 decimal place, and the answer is 2.8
